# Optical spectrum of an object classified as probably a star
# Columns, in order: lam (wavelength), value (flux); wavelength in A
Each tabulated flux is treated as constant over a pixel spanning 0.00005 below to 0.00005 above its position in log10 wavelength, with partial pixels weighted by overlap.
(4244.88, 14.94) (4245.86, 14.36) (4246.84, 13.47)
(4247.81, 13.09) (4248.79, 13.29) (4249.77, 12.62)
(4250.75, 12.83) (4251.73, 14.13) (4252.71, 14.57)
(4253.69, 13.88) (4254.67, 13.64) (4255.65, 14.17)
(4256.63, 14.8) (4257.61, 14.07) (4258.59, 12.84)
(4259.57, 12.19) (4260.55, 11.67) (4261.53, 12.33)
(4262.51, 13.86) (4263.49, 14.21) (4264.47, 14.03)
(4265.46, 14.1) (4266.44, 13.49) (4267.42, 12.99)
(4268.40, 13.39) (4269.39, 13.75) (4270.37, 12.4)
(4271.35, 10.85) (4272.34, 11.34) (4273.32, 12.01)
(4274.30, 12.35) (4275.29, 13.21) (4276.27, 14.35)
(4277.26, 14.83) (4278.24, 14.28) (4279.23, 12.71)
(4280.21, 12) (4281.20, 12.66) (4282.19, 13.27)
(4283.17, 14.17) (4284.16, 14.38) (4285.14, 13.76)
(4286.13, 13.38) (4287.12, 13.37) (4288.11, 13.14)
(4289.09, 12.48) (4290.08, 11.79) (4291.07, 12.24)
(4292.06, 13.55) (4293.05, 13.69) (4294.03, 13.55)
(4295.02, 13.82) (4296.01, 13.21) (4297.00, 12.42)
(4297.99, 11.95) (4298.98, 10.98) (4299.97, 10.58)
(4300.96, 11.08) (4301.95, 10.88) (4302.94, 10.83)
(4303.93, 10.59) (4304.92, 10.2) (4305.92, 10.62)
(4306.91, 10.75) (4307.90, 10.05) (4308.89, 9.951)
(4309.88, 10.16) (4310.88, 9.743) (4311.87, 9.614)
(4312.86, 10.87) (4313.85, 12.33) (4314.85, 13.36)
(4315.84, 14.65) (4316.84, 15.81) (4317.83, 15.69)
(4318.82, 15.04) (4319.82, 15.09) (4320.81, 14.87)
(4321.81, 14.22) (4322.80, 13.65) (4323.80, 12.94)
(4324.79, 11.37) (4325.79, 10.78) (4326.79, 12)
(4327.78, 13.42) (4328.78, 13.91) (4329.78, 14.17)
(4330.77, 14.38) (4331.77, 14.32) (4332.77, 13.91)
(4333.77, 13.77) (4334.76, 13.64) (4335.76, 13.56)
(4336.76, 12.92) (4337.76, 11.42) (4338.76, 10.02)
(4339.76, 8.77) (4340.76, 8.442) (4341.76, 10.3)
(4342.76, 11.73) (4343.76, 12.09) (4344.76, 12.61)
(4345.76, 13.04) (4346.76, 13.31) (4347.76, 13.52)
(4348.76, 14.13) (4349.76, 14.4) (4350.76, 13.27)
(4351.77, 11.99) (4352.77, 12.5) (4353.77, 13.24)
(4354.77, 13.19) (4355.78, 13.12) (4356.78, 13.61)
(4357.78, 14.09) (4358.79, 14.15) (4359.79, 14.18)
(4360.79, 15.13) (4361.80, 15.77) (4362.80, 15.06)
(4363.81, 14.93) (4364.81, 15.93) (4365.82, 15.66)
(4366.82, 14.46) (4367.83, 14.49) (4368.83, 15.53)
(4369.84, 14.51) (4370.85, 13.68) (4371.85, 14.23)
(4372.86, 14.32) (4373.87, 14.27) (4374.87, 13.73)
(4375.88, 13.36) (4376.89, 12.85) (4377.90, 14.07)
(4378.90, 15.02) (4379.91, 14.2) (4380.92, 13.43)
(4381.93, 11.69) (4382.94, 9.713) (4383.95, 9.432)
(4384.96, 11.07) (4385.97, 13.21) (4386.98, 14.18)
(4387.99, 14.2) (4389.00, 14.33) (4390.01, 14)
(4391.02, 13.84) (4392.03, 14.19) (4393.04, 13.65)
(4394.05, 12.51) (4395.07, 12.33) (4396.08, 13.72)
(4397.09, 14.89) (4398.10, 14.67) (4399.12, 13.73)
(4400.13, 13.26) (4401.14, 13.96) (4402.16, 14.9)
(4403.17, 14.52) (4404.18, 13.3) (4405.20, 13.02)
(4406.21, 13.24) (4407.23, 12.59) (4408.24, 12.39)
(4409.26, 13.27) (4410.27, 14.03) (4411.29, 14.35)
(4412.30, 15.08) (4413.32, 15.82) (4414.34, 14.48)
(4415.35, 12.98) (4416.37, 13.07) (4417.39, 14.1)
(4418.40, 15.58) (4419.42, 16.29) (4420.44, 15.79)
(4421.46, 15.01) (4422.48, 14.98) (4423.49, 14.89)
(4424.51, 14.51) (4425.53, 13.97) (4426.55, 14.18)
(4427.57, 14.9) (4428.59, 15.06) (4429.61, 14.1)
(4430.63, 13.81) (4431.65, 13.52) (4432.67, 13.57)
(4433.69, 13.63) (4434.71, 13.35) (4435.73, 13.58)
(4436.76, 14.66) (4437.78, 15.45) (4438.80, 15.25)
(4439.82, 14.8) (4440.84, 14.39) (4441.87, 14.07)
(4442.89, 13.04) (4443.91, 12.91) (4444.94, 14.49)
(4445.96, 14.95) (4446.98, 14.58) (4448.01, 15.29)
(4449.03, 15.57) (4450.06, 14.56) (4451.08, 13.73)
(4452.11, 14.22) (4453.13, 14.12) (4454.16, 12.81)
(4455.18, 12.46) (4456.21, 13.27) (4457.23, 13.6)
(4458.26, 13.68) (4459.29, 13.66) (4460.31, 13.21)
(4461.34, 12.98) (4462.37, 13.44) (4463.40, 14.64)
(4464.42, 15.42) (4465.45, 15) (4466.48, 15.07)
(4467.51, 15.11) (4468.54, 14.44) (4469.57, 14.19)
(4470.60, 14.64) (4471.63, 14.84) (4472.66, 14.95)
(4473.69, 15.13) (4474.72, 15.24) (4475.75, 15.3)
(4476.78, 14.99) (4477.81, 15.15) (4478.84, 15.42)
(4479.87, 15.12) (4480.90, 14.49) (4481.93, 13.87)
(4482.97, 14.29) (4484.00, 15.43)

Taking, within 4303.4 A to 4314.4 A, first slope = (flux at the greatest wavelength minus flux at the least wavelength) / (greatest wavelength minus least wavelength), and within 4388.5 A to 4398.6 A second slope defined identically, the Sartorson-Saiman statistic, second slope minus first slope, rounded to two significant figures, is -0.14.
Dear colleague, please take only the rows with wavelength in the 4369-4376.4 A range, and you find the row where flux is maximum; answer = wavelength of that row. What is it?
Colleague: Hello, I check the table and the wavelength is 4369.84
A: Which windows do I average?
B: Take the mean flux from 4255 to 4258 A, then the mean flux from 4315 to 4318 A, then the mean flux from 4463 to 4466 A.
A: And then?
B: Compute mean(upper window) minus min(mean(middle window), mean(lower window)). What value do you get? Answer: 0.7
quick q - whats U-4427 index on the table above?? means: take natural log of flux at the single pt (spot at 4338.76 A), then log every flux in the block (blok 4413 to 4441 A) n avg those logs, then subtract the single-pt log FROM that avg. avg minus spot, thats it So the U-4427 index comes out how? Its 0.37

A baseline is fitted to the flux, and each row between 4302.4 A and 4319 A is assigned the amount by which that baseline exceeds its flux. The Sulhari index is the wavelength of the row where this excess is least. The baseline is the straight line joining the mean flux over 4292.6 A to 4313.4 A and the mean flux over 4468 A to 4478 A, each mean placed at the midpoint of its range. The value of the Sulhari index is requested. 4316.84 A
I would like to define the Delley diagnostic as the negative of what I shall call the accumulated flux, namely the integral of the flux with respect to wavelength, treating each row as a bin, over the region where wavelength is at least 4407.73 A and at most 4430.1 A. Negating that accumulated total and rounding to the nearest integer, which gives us -324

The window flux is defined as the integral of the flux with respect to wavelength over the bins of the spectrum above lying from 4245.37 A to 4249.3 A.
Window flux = 53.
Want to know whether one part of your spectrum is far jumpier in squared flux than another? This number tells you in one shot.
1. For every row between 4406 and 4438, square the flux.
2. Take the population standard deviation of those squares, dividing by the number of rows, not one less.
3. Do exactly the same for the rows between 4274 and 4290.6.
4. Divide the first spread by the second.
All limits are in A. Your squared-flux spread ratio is 1.20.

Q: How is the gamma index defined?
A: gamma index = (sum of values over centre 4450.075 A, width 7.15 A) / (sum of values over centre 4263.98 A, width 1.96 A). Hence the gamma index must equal 3.6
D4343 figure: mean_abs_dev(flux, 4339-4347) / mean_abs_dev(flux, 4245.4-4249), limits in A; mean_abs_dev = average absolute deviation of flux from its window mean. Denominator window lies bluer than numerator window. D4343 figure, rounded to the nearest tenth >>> 3.9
